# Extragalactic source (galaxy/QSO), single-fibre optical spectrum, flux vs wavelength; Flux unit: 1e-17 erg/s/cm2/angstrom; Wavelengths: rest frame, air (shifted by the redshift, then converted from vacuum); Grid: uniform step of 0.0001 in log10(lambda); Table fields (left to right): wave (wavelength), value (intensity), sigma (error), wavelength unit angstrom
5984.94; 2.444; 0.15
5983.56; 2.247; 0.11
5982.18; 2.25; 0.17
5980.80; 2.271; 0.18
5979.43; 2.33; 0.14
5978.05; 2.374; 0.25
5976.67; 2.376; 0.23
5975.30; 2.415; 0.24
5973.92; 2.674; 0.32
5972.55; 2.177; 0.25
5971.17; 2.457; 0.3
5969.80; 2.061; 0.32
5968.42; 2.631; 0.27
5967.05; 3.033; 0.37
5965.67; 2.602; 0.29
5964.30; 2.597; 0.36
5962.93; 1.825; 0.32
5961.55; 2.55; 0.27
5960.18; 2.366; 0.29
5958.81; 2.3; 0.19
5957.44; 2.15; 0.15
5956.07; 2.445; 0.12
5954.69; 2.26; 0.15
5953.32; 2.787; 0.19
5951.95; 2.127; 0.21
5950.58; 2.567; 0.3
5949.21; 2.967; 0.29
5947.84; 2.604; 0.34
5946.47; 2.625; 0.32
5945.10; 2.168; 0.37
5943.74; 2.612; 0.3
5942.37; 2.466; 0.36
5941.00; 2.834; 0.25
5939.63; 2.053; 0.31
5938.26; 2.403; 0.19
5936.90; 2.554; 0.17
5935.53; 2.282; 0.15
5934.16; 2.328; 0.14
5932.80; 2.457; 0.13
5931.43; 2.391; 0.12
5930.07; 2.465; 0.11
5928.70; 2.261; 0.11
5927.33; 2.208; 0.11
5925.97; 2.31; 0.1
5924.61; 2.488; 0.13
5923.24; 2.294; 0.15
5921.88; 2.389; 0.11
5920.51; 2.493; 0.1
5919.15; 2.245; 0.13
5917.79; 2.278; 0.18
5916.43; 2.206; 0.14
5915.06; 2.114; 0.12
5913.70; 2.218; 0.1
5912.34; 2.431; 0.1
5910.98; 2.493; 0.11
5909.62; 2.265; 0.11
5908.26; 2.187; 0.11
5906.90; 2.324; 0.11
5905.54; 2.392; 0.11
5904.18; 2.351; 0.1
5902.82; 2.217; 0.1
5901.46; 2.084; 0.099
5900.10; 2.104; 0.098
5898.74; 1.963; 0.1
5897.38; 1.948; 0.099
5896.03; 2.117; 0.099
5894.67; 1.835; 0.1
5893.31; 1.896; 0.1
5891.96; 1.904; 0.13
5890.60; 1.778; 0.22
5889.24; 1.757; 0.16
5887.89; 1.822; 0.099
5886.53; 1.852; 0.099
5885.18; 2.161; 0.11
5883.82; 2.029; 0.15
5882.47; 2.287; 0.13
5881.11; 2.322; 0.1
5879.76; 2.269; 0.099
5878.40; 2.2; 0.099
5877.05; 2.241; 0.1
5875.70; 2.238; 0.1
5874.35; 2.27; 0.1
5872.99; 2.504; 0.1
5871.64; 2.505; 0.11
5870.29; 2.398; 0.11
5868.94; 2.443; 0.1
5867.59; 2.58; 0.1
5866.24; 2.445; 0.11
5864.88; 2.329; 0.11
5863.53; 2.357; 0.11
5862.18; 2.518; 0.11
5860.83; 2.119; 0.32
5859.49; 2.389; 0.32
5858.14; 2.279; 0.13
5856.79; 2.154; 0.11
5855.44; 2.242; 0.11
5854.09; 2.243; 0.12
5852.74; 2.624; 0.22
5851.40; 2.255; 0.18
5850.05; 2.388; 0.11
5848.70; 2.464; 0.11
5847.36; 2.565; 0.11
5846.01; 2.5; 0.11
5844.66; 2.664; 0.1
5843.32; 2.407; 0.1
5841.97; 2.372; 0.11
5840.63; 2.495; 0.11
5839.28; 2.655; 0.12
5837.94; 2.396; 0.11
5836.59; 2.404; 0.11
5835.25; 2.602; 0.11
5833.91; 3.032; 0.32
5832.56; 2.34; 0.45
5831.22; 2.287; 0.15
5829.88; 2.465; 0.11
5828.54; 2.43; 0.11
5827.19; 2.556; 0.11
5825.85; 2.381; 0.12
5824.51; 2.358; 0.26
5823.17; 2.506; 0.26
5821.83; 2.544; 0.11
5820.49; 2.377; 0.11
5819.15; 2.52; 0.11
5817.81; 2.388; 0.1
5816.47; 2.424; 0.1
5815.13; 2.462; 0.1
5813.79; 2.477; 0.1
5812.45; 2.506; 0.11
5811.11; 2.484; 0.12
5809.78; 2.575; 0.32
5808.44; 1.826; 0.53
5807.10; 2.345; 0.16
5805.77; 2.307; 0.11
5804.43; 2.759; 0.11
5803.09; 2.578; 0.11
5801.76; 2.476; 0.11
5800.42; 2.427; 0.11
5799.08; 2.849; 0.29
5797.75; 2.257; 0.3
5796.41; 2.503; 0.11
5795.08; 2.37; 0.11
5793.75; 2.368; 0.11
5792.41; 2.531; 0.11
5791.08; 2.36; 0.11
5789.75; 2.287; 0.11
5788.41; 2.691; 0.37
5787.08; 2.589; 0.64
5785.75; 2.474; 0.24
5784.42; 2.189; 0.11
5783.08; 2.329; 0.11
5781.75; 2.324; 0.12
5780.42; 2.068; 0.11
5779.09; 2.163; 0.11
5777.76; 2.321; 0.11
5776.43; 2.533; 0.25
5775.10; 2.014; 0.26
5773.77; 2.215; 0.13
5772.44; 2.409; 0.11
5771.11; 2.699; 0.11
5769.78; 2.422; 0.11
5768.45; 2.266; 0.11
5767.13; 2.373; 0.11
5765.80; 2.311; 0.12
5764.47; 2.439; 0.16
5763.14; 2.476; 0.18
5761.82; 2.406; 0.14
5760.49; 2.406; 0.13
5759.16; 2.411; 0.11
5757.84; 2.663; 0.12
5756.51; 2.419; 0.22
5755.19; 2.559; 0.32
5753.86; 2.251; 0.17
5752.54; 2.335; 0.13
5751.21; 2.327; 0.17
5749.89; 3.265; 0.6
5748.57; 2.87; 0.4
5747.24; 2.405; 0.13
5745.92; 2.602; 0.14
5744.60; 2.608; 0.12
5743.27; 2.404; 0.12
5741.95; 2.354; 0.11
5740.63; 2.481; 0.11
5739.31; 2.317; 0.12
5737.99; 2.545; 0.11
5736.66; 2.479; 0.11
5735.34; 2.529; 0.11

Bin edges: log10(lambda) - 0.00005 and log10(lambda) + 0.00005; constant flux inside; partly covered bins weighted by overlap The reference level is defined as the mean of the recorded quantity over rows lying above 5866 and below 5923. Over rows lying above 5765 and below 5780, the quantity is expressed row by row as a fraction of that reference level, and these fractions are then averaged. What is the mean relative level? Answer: 1.06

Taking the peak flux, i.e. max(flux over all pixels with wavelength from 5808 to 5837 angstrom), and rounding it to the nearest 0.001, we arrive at 3.032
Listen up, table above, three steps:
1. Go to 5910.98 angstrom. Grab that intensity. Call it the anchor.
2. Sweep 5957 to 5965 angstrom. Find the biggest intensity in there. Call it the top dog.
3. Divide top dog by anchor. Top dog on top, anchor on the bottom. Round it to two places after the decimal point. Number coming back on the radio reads 1.04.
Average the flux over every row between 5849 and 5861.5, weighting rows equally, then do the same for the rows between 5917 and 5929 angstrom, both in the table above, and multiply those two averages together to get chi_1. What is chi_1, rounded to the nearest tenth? 5.4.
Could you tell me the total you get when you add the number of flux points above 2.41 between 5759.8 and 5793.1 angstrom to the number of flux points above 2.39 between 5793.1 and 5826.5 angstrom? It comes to 24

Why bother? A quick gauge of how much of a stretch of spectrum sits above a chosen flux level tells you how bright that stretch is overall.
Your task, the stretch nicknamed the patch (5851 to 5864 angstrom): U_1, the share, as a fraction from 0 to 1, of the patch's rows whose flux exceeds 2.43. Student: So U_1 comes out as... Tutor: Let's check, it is 0.20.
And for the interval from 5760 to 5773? 0.30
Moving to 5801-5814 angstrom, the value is 0.70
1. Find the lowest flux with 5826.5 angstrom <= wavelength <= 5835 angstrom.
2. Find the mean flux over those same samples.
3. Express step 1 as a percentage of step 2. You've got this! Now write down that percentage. 91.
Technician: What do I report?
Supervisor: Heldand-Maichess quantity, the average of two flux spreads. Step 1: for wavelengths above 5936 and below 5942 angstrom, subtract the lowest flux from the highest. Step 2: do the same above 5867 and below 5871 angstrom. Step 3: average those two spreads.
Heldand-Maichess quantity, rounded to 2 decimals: 0.48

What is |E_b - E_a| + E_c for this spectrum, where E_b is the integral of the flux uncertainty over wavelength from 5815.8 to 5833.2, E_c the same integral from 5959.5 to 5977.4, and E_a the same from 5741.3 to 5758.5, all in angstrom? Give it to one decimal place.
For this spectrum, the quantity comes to 6.1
